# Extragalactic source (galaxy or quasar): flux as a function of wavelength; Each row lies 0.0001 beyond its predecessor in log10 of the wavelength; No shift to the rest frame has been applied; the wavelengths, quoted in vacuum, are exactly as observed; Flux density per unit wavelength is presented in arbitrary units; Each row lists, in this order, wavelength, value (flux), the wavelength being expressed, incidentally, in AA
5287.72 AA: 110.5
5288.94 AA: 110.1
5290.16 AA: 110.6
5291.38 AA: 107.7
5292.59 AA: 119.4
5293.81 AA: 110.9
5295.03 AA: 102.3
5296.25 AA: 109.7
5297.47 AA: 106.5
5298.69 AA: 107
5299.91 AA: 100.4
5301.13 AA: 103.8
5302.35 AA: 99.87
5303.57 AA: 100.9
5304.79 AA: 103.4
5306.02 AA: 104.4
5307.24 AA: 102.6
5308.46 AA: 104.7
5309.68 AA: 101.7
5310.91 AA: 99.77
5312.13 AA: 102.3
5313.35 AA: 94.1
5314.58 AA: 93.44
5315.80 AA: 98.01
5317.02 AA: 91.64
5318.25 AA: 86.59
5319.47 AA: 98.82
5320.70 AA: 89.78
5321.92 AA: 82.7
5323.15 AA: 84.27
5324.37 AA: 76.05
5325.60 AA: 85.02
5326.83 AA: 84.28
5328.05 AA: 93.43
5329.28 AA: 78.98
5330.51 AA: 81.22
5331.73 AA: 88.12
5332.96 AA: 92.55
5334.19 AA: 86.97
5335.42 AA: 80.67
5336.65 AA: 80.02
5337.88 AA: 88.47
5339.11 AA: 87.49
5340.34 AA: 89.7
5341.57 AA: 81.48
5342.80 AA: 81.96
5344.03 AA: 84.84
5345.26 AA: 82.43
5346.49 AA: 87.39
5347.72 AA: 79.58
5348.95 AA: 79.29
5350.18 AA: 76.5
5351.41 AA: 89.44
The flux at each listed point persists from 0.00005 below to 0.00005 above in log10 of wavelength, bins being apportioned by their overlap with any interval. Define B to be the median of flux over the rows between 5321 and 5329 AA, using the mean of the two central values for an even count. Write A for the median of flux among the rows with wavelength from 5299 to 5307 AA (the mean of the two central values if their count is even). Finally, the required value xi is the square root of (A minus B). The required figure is 4.2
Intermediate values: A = 102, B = 84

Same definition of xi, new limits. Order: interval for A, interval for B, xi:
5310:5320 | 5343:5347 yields 3.3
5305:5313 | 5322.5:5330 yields 4.3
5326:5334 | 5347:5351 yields 2.6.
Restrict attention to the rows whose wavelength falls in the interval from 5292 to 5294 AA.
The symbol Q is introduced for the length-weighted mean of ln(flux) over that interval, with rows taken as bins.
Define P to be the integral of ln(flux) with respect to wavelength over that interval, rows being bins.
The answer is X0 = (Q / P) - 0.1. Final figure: 0.400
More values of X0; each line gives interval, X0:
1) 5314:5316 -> 0.400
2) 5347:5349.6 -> 0.285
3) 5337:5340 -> 0.233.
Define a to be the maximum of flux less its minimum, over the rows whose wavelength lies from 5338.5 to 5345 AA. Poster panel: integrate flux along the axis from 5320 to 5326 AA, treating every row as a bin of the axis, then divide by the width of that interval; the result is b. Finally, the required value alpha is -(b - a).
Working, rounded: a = 8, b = 84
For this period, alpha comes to -75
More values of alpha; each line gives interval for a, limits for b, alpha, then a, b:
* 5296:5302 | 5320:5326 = -74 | 9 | 84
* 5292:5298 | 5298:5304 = -85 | 17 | 103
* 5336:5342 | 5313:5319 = -83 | 10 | 93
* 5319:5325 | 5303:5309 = -80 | 23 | 103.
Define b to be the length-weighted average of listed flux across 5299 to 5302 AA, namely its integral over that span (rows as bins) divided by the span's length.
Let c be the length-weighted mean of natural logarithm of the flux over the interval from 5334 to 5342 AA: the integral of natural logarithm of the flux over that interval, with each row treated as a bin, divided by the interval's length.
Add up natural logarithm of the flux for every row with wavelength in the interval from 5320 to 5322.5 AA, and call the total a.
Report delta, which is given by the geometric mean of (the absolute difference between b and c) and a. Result 30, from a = 9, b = 102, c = 4.44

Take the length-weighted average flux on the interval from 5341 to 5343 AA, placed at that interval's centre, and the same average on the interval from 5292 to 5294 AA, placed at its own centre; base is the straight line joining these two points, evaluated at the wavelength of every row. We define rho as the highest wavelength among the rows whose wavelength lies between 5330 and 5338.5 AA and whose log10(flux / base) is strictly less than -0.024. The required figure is 5336.65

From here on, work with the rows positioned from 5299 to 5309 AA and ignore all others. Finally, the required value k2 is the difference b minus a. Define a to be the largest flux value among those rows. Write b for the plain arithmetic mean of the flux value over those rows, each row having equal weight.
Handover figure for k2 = -2.2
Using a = 104.7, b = 103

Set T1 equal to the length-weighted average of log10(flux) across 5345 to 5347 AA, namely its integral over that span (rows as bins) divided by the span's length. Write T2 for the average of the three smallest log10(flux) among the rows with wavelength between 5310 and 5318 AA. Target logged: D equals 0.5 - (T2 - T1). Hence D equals 0.463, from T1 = 1.93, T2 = 1.97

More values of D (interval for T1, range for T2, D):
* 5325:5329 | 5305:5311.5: 0.432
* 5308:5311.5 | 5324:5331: 0.609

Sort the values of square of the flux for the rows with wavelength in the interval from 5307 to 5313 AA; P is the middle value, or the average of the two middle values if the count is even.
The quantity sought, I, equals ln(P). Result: 9.3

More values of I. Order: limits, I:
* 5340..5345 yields 8.8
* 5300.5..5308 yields 9.3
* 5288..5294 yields 9.4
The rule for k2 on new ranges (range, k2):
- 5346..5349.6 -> -5.3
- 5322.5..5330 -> -9.8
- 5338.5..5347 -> -4.7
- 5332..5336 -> -5.8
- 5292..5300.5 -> -11.4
